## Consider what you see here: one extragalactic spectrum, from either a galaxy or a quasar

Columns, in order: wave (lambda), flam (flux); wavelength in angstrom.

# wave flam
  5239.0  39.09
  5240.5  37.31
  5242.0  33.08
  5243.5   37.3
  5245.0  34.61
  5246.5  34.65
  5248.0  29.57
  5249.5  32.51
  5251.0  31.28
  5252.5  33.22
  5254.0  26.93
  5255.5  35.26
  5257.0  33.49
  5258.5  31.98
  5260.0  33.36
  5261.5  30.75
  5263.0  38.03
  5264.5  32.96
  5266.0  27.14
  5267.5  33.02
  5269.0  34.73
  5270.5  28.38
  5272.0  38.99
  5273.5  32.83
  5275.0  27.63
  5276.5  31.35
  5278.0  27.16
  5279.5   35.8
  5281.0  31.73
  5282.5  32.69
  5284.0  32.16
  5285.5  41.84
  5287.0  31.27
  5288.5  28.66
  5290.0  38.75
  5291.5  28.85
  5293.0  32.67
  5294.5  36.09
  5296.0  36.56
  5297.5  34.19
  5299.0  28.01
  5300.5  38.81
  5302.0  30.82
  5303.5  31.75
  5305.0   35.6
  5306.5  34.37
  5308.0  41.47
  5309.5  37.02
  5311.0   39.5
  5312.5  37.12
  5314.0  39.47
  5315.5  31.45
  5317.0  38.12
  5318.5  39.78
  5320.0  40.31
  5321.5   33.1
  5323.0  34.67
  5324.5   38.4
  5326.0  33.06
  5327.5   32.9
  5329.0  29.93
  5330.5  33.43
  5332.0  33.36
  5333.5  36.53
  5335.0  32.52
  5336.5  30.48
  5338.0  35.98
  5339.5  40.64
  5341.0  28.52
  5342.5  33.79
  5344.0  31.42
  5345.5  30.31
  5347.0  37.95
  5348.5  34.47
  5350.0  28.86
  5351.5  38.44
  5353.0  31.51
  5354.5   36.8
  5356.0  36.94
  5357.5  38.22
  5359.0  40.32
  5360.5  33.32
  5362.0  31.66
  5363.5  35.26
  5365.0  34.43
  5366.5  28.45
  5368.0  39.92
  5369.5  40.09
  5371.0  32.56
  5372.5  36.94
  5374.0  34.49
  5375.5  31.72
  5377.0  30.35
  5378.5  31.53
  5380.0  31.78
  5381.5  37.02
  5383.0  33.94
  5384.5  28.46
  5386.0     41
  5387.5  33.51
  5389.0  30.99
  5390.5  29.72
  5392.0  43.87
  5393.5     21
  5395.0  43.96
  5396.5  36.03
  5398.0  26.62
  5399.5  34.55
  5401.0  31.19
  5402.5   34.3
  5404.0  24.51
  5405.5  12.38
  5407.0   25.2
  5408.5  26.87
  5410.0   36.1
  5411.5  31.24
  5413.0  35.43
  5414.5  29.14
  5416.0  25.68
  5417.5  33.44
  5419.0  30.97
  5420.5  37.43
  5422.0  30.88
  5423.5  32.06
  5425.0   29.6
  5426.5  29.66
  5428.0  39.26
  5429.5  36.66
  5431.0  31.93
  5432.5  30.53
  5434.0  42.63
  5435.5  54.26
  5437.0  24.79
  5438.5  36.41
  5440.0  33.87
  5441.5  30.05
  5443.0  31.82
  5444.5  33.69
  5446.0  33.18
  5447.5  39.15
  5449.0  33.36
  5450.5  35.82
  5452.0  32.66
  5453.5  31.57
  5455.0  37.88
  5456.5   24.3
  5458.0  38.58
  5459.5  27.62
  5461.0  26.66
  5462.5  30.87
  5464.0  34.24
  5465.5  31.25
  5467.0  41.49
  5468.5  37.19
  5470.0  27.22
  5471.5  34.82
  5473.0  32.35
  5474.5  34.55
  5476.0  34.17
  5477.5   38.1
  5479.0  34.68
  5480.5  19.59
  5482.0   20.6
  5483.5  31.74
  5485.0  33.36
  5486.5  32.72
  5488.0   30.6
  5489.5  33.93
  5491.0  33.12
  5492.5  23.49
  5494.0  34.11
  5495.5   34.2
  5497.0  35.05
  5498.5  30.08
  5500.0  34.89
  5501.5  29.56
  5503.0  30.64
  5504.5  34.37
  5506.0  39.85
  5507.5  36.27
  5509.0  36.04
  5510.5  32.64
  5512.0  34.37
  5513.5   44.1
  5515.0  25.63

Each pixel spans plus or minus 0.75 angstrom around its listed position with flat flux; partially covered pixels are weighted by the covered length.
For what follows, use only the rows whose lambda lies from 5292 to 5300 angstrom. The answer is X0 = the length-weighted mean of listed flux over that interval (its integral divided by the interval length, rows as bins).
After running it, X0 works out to 33.5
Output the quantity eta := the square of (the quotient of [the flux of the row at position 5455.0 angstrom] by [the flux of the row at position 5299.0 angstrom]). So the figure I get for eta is 1.83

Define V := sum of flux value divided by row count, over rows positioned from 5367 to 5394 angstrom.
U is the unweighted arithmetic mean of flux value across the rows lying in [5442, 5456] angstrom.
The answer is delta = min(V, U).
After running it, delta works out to 33.8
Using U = 34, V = 33.8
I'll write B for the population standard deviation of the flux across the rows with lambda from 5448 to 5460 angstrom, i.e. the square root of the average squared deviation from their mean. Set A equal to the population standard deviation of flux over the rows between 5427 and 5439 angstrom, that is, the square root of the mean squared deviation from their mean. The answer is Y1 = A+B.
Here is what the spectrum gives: 12.9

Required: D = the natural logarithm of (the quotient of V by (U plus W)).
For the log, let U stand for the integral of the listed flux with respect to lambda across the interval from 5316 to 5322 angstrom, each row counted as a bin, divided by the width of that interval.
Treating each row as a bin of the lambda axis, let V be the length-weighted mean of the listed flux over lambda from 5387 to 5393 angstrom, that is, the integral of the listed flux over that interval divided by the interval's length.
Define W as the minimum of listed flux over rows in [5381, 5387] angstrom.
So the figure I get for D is -0.67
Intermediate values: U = 37.8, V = 34.0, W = 28.46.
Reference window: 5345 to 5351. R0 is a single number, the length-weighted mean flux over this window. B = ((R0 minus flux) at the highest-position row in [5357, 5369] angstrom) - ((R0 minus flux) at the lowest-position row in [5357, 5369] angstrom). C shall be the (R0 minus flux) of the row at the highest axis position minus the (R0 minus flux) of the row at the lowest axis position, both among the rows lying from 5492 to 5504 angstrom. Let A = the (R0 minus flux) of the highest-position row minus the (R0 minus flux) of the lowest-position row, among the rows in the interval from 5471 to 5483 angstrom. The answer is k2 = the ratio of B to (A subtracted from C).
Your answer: 0.1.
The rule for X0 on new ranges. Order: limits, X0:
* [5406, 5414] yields 30.3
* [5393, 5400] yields 32.8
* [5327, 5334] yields 33.1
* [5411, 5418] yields 30.9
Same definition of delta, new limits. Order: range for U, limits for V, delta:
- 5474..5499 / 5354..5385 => 31.4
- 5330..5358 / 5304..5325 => 34.2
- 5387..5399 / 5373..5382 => 32.8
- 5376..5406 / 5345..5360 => 31.8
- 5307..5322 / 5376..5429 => 31.7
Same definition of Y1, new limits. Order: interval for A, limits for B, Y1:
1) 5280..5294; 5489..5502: 7.7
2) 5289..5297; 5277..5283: 6.6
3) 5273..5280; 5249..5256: 6.0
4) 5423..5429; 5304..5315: 6.2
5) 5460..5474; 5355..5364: 7.3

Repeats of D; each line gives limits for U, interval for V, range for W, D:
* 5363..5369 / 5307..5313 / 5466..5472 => -0.47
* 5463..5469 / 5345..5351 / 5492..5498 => -0.58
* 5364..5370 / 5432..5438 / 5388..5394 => -0.39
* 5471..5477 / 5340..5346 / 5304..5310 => -0.78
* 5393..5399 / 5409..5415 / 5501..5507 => -0.63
